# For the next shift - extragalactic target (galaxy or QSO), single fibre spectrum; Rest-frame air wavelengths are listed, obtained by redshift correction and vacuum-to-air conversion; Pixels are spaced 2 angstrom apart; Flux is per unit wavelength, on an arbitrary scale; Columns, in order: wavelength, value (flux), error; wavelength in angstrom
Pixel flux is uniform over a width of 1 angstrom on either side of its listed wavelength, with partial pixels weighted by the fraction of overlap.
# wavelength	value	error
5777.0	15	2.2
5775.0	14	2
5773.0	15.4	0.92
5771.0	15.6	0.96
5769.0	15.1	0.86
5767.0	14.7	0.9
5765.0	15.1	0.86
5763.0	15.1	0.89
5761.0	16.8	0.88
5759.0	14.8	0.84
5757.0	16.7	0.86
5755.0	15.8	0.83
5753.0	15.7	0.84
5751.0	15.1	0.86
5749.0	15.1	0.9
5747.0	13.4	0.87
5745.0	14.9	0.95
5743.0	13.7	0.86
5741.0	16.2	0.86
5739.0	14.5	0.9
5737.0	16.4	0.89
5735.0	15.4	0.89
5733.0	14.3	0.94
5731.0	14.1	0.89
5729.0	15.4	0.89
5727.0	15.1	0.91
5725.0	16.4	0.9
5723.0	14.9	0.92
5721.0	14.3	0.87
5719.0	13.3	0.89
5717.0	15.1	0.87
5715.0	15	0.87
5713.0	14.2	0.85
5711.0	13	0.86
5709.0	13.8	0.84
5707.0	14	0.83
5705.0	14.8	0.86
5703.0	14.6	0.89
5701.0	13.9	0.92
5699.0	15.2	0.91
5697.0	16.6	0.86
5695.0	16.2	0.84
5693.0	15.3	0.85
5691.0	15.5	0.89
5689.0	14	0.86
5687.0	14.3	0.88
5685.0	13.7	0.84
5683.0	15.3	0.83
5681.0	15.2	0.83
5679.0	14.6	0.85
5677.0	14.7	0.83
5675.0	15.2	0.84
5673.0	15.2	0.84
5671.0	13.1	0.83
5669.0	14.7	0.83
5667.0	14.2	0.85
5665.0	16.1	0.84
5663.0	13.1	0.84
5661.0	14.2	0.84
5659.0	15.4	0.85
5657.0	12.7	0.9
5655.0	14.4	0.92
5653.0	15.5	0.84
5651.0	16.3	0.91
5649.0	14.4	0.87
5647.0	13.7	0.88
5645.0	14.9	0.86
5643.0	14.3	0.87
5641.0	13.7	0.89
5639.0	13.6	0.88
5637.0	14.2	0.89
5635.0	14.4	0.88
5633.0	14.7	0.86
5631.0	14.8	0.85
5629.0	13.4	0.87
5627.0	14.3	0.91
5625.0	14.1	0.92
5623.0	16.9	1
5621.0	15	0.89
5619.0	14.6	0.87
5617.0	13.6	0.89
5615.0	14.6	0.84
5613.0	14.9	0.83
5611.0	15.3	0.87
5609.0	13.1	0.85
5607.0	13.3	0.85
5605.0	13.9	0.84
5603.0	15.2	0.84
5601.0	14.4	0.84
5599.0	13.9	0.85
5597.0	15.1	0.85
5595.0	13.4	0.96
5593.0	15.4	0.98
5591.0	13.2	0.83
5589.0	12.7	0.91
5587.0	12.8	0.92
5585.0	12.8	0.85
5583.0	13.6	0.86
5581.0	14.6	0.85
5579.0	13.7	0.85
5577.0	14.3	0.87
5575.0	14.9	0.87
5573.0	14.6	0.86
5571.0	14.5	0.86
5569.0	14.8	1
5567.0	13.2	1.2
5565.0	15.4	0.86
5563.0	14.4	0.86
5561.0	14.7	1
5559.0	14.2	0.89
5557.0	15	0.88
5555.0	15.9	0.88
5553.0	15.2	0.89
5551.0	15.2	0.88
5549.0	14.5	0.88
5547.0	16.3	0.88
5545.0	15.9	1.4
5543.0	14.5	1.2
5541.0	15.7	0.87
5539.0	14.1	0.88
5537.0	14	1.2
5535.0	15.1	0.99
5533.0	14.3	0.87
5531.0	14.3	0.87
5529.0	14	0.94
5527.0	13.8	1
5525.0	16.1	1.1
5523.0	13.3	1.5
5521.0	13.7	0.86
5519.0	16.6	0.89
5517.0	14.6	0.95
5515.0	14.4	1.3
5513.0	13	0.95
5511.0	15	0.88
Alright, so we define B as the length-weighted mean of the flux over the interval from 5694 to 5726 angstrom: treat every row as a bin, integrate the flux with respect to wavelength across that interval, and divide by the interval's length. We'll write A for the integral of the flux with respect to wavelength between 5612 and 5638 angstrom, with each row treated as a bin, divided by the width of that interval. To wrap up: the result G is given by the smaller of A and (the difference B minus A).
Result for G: 0.1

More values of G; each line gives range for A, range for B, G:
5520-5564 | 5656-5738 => 0.0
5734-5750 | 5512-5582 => -0.3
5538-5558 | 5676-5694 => -0.5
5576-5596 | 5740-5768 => 1.6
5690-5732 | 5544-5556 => 0.7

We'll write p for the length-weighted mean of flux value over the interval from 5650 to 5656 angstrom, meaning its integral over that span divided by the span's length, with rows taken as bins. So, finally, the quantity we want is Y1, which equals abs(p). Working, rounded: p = 15.4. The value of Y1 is 15.4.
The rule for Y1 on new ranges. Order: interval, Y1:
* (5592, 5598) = 14.6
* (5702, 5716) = 14.2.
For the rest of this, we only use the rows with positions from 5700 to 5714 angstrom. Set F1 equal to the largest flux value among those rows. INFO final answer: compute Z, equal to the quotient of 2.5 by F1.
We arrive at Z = 0.169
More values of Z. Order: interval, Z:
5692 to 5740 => 0.151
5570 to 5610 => 0.162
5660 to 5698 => 0.151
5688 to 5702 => 0.151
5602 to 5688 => 0.148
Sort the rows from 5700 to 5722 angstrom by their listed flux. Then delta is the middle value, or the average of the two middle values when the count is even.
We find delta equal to 14.2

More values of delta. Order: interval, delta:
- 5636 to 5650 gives 14.2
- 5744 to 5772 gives 15.1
